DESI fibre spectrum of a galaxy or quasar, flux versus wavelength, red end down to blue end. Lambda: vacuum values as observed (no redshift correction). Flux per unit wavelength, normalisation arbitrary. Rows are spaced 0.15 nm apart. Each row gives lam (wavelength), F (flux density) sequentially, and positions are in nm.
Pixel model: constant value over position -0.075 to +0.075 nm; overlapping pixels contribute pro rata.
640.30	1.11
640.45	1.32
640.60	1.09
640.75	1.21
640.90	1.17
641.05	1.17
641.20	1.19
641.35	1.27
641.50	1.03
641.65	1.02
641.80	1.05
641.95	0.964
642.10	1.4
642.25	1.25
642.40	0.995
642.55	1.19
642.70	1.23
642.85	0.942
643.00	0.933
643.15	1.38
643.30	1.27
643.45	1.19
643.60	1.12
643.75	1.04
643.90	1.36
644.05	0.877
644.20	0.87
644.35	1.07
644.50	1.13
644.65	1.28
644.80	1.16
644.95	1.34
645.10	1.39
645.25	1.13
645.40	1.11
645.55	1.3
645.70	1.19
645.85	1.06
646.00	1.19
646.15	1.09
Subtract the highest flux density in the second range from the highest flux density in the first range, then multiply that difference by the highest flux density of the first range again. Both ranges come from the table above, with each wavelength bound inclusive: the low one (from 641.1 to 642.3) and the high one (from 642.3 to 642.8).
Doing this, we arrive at 0.24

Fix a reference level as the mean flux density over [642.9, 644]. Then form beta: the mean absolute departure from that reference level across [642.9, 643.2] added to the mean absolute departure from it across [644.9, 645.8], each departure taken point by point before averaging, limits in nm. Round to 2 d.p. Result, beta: 0.33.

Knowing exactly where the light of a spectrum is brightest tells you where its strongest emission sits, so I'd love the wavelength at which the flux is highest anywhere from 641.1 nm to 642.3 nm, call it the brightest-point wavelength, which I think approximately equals 642.10 nm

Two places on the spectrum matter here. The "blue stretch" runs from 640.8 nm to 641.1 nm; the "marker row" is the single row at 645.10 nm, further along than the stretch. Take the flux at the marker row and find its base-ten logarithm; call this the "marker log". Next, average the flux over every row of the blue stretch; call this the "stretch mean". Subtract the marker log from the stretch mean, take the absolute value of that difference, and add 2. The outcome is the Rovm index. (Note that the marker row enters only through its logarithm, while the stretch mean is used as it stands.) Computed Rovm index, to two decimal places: 3.03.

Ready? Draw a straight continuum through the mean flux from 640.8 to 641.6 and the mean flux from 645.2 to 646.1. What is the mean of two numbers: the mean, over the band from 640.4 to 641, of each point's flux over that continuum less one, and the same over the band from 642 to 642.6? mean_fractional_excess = 0.03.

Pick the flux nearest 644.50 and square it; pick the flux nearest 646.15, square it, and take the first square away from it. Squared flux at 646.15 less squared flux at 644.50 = -0.1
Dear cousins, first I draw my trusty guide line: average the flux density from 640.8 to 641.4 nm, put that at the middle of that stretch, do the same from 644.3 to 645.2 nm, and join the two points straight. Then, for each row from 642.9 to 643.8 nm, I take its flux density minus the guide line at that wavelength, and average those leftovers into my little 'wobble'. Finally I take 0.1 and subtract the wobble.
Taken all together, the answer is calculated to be 0.16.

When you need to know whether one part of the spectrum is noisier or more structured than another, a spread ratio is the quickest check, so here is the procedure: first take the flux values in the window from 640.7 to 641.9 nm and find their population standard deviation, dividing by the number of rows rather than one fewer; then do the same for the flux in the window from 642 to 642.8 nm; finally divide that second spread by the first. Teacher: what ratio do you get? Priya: 1.5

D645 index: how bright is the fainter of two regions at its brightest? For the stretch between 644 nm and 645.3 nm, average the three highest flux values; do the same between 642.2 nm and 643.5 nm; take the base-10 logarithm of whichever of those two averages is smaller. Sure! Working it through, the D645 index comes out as 0.11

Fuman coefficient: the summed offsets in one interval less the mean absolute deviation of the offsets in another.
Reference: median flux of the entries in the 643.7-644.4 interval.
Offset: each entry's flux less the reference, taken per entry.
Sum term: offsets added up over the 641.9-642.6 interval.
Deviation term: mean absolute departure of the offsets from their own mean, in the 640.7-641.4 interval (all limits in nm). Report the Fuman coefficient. 0.57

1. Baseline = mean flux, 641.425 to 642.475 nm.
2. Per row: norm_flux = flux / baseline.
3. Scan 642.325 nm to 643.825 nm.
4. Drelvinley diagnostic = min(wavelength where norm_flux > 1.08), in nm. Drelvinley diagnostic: 642.55 nm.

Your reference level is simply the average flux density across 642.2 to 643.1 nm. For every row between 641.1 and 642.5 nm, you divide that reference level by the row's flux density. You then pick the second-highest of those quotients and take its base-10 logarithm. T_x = 0.04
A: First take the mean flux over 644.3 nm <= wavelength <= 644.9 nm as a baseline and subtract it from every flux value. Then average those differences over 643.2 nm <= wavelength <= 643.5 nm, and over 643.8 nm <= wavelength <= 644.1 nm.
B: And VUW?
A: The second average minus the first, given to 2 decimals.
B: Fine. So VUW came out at -0.11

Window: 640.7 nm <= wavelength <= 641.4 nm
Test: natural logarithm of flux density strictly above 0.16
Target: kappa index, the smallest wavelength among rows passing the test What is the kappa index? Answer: 640.75 nm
